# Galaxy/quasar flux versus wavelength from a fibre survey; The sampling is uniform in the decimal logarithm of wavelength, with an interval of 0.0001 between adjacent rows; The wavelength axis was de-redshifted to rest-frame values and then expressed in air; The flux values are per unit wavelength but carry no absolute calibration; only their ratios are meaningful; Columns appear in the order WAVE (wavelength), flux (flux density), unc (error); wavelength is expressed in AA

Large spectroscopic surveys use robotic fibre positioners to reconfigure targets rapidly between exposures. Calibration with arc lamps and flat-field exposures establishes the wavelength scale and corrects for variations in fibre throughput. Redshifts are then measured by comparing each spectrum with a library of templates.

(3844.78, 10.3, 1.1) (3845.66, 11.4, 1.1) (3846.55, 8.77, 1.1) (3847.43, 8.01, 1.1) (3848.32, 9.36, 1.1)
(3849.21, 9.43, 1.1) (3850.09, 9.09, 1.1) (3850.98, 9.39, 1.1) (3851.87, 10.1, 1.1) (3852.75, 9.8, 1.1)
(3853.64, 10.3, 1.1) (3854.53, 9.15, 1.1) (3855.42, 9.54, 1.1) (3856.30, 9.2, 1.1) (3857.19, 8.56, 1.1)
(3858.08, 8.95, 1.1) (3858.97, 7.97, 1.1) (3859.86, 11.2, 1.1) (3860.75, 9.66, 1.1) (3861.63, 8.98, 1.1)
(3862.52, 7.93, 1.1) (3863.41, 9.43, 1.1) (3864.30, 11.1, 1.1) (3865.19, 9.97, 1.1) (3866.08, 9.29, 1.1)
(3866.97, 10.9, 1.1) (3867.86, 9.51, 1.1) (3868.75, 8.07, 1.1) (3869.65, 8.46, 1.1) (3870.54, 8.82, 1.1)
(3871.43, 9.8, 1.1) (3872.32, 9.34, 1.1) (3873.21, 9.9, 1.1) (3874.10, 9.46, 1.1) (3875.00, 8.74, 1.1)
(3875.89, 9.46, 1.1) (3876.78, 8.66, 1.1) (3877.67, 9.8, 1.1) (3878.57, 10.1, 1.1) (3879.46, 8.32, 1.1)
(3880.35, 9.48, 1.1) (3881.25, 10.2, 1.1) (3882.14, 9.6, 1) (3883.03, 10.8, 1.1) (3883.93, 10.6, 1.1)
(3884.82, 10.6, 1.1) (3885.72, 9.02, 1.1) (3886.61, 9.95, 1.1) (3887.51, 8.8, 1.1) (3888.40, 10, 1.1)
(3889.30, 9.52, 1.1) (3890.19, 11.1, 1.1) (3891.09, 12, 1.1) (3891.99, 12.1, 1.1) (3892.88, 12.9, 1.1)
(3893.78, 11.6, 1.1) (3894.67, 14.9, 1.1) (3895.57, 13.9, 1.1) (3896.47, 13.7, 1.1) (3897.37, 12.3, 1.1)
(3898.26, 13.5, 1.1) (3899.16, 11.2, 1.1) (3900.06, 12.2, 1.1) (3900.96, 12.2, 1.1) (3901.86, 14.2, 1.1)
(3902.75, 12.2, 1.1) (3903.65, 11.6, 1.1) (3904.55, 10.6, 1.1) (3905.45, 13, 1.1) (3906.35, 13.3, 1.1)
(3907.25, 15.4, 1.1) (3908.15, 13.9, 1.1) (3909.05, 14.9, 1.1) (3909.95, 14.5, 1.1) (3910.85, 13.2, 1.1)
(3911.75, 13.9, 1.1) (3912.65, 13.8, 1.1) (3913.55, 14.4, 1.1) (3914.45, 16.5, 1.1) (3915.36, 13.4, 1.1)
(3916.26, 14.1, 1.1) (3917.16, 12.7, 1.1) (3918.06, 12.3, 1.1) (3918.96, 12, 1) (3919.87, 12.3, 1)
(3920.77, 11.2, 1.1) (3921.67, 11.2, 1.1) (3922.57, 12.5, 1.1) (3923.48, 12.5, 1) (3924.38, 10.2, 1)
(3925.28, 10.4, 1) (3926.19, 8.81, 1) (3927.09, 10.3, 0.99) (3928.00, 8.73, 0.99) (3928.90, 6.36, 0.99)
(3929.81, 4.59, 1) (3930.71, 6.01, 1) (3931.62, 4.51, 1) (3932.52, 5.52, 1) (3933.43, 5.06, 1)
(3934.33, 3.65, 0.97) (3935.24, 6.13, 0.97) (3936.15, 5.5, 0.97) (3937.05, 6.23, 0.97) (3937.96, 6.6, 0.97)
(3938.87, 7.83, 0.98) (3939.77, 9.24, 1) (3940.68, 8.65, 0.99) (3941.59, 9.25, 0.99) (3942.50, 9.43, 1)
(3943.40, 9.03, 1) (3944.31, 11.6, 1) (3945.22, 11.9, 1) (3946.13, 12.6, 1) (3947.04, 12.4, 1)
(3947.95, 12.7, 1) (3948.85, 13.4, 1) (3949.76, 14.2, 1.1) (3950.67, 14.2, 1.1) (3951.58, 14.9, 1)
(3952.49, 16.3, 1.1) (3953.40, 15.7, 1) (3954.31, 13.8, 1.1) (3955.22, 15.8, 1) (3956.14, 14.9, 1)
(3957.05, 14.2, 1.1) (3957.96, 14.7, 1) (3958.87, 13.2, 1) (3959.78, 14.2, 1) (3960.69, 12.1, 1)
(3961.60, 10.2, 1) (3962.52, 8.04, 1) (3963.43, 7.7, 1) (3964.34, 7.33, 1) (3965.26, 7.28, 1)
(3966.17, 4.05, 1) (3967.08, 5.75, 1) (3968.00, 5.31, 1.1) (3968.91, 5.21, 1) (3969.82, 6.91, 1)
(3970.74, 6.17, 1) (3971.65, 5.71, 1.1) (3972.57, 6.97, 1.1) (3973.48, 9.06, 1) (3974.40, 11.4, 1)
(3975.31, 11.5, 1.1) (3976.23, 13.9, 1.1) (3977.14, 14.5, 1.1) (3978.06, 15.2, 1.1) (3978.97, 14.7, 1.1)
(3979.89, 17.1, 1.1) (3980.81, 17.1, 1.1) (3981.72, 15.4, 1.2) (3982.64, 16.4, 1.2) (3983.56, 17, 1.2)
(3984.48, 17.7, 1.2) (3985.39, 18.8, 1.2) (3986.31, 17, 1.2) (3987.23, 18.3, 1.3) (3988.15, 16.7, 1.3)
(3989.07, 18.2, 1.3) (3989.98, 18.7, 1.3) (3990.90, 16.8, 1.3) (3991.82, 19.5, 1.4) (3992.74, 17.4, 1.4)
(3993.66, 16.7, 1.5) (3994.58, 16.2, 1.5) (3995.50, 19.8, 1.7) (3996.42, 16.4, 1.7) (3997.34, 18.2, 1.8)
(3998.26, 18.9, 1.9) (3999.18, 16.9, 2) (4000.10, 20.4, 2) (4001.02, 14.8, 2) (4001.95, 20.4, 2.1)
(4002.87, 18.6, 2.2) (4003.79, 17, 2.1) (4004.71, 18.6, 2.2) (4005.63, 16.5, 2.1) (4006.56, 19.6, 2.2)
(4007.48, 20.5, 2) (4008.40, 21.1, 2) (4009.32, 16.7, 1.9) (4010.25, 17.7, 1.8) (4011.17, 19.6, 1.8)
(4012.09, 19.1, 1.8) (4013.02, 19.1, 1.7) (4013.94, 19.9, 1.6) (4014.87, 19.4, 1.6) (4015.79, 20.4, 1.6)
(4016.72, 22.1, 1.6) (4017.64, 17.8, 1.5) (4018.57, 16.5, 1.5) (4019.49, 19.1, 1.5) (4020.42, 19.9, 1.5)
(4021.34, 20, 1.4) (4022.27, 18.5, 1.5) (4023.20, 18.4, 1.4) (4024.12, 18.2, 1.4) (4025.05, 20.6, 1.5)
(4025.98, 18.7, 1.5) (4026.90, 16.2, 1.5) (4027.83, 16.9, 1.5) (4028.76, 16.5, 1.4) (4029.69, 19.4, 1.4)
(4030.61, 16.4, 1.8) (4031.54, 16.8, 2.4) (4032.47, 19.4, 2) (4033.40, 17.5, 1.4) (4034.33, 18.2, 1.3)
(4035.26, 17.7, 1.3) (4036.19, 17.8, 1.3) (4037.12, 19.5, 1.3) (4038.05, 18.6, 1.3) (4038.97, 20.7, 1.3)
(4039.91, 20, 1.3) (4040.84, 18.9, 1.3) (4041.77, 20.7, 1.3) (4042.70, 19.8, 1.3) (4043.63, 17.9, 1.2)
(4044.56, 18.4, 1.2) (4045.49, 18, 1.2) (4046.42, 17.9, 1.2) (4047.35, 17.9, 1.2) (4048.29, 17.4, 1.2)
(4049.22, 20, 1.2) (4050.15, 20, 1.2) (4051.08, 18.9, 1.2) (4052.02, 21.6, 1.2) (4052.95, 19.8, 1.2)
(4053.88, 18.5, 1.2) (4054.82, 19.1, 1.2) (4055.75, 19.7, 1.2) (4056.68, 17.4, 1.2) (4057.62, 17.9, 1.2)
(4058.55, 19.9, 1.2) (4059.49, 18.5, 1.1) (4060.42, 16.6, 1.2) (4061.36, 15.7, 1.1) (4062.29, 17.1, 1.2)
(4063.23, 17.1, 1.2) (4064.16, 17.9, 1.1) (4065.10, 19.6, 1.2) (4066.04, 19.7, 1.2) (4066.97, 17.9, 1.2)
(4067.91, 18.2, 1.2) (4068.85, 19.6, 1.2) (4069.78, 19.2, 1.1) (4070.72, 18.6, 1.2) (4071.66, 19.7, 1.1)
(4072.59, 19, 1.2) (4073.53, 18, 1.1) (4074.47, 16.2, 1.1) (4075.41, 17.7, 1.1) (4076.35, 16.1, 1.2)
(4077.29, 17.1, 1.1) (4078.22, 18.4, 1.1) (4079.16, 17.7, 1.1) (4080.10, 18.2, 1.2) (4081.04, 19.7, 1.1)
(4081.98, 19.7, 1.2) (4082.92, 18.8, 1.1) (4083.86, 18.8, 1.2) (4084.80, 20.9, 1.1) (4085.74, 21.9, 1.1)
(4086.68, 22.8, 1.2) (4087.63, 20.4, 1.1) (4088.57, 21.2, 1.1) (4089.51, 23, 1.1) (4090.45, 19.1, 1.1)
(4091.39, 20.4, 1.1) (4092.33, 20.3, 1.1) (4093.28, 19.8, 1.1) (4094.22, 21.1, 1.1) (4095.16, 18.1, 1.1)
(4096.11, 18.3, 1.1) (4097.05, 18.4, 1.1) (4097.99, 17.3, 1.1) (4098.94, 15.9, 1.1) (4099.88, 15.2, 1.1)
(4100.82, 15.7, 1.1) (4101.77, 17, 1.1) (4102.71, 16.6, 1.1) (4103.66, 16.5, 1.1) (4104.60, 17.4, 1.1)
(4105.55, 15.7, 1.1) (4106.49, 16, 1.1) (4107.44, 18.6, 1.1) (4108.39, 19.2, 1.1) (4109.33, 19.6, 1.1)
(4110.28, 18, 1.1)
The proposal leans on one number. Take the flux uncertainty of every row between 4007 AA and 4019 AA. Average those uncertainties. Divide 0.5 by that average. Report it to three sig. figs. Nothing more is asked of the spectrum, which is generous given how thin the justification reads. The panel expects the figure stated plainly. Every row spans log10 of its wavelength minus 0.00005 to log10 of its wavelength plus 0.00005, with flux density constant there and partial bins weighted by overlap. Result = 0.290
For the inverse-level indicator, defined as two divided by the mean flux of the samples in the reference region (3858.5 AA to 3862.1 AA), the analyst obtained 0.212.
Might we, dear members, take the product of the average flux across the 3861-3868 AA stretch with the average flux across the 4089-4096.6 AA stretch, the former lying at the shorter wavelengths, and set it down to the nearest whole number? 193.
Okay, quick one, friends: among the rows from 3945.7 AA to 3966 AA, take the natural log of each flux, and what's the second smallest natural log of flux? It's 2.0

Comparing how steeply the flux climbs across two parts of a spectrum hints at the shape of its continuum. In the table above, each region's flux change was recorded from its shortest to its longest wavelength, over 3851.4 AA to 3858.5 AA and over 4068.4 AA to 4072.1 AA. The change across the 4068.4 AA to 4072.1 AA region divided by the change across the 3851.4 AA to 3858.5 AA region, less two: -2.09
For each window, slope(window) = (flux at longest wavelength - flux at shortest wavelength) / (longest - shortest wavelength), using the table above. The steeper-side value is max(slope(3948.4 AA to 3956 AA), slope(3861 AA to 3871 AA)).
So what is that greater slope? 0.4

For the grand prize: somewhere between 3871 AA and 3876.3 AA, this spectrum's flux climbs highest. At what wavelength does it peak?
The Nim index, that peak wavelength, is 3873.21 AA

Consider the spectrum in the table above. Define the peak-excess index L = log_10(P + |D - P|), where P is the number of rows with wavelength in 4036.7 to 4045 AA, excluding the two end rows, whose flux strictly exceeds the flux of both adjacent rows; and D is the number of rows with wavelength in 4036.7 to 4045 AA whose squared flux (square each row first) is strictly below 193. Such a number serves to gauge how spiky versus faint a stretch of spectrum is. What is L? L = 0.60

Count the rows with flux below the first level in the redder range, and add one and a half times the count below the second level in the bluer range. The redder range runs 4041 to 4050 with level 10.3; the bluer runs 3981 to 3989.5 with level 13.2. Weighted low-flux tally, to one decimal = 0.0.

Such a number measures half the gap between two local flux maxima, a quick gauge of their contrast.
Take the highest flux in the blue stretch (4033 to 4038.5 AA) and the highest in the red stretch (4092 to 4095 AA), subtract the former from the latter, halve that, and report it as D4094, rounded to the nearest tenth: 0.8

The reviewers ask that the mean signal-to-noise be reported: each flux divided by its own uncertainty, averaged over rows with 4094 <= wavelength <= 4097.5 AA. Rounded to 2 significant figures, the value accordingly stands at 17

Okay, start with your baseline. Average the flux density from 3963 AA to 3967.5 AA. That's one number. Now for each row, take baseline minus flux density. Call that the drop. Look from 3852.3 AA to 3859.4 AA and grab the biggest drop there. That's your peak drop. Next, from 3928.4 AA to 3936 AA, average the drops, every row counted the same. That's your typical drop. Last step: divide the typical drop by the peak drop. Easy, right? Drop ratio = -1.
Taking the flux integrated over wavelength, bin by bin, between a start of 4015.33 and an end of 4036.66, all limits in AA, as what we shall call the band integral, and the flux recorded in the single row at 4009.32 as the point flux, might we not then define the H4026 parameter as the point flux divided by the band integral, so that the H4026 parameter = 0.043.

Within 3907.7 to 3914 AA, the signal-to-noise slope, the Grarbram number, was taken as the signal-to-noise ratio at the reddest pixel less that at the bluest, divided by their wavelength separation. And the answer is 0.08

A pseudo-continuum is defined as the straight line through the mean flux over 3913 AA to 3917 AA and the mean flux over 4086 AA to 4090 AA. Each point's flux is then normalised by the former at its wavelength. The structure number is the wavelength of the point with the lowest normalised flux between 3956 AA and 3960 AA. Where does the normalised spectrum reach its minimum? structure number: 3958.87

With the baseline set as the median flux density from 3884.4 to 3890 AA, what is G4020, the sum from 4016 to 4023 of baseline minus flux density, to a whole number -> -66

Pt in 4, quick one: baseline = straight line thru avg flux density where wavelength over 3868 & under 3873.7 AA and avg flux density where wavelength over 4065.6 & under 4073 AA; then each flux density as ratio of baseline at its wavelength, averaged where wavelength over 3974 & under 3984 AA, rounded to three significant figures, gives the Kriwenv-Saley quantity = 1.03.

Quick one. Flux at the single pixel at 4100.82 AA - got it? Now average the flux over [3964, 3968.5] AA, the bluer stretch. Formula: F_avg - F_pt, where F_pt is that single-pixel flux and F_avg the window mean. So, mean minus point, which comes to -10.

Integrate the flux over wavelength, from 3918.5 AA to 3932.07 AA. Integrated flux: 128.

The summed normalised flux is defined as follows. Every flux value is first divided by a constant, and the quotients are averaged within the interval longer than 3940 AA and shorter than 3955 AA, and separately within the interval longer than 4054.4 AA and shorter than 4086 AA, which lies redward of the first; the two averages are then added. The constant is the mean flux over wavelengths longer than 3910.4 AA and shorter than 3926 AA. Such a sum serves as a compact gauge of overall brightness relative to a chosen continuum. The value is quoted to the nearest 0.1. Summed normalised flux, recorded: 2.4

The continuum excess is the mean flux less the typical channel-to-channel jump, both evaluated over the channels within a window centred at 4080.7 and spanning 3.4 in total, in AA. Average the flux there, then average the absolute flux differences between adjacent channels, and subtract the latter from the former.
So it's 18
